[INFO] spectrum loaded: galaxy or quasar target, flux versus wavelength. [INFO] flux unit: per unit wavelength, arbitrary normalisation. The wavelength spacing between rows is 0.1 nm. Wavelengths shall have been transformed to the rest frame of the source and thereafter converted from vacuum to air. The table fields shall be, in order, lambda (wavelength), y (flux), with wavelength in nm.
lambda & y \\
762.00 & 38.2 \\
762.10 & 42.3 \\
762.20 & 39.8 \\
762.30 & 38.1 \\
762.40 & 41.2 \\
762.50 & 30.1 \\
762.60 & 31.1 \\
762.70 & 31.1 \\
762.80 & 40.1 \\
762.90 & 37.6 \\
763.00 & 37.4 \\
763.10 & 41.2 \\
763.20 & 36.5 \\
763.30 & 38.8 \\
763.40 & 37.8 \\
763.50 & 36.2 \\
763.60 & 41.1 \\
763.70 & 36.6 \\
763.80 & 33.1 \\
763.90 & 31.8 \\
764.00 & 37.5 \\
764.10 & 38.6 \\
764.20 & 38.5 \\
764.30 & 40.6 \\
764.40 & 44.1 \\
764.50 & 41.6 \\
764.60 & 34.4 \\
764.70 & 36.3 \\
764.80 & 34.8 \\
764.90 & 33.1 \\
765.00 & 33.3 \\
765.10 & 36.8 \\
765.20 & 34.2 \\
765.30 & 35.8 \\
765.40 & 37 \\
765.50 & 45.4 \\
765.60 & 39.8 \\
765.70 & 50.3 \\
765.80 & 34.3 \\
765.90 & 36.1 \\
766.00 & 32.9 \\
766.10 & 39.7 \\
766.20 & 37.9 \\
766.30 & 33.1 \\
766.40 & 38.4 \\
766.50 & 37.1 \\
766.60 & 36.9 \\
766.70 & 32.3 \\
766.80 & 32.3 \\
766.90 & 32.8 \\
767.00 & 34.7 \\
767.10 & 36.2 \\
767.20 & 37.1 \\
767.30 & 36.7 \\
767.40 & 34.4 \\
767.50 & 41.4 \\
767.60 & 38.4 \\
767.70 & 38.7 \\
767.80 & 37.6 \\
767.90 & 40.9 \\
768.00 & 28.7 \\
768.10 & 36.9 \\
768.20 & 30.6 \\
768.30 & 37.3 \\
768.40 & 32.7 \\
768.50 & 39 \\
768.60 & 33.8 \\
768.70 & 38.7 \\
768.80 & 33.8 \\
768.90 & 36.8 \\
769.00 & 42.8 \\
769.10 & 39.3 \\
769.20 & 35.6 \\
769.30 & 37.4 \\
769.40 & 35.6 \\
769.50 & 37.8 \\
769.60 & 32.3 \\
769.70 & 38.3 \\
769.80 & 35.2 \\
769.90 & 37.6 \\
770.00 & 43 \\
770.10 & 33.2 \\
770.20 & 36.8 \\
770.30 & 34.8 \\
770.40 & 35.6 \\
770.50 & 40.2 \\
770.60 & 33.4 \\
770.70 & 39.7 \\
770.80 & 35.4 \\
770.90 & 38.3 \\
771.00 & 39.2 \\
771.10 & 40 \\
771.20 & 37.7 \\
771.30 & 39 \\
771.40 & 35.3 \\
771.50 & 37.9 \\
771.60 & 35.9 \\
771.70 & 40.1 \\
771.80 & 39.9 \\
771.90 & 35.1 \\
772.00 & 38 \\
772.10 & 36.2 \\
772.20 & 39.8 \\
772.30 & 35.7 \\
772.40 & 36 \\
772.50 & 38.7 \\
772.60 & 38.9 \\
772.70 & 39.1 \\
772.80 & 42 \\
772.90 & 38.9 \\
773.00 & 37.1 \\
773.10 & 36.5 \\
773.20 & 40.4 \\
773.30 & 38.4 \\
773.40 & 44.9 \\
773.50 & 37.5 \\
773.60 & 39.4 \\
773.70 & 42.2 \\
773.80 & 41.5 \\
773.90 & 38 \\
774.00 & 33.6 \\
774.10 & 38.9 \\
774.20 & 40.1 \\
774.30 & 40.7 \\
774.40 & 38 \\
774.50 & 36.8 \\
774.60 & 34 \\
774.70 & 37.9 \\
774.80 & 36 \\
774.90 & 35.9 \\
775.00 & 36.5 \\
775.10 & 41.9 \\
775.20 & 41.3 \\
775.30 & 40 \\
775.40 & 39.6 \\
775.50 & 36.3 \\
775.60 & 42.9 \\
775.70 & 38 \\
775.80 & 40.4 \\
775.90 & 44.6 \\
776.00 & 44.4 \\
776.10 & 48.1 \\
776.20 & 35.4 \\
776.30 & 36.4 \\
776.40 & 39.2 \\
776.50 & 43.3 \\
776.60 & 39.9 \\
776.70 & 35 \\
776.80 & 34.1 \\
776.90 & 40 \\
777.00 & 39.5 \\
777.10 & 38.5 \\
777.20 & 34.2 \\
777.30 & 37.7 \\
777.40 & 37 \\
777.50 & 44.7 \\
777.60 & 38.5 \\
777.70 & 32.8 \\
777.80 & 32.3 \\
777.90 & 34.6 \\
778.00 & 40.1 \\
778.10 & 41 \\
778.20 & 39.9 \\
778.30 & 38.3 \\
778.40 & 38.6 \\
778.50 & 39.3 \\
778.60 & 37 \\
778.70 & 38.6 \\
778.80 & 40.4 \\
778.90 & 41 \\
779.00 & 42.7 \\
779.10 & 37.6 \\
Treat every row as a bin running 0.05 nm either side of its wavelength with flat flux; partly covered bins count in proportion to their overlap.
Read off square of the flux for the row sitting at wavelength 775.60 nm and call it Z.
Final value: 1840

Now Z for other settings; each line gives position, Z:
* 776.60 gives 1592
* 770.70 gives 1576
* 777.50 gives 1998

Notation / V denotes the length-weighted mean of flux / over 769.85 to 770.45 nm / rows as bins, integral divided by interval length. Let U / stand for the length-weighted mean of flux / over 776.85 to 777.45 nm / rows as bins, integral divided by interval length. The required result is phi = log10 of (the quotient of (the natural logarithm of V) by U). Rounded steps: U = 37.8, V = 36.8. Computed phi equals -1.02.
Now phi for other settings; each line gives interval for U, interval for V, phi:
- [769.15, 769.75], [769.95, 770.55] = -1.00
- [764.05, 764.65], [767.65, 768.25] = -1.05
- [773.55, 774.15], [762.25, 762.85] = -1.04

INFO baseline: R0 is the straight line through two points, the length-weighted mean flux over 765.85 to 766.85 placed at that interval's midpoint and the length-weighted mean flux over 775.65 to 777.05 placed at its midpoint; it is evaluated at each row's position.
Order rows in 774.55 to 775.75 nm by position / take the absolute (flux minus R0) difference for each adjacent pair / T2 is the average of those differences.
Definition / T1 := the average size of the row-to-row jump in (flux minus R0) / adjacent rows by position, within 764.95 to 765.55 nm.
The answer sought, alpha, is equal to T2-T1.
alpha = -0.8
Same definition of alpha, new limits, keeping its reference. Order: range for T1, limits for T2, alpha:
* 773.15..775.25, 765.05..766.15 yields 3.0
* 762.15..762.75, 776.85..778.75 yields -0.8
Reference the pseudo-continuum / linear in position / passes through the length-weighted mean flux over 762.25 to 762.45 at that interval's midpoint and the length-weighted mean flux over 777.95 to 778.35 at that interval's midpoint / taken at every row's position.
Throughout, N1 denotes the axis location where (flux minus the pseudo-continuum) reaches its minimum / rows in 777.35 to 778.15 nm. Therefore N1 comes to 777.80 nm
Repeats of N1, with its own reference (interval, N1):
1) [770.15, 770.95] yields 770.60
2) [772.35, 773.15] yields 772.40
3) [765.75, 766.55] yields 766.00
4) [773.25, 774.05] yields 774.00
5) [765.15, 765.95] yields 765.20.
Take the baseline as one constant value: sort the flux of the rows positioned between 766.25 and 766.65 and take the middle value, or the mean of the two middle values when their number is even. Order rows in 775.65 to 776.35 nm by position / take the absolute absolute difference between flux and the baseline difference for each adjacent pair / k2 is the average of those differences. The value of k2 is 3.5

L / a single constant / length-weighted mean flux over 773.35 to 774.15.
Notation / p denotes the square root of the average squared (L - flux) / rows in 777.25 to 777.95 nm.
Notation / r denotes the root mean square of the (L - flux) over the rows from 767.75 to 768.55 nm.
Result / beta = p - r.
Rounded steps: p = 4.8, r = 6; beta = -1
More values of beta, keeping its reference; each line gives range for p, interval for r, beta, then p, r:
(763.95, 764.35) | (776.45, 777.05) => -2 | 1.3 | 3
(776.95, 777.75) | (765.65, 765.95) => -3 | 3.7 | 7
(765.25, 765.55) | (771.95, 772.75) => 2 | 4.3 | 2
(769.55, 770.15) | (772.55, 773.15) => 3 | 4.6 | 2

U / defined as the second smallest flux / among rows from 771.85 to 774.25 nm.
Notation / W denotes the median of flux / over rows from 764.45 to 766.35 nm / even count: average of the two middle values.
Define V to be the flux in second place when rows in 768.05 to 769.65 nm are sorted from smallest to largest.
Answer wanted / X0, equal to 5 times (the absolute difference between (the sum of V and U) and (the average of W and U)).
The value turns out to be 159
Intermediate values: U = 35.1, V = 32.3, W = 36.1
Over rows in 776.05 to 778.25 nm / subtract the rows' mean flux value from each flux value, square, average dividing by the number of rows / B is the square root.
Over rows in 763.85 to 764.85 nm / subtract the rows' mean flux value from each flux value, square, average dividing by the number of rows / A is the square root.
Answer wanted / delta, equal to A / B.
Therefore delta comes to 0.91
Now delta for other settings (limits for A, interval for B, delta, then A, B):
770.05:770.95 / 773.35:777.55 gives 0.72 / 2.4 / 3.3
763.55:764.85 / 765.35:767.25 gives 0.78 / 3.5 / 4.4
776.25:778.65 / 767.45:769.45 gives 0.87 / 3.0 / 3.4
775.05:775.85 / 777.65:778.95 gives 0.70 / 2.0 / 2.9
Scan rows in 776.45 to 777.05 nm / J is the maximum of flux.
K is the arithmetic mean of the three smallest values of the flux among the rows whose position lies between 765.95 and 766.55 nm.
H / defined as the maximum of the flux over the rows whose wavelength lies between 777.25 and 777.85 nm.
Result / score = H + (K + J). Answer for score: 122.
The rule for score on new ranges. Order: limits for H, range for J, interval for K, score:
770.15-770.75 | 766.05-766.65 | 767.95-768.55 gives 111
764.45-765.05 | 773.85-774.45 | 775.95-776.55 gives 119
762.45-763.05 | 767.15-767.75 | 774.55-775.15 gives 117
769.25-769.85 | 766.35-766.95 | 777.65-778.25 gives 110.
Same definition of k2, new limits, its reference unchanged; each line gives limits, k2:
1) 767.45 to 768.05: 2.4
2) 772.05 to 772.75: 0.8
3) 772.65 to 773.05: 2.6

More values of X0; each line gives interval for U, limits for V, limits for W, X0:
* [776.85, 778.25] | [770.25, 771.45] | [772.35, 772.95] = 159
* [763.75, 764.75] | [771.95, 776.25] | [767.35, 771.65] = 159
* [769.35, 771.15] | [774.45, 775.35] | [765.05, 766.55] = 170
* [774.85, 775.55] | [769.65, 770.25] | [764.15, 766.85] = 175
